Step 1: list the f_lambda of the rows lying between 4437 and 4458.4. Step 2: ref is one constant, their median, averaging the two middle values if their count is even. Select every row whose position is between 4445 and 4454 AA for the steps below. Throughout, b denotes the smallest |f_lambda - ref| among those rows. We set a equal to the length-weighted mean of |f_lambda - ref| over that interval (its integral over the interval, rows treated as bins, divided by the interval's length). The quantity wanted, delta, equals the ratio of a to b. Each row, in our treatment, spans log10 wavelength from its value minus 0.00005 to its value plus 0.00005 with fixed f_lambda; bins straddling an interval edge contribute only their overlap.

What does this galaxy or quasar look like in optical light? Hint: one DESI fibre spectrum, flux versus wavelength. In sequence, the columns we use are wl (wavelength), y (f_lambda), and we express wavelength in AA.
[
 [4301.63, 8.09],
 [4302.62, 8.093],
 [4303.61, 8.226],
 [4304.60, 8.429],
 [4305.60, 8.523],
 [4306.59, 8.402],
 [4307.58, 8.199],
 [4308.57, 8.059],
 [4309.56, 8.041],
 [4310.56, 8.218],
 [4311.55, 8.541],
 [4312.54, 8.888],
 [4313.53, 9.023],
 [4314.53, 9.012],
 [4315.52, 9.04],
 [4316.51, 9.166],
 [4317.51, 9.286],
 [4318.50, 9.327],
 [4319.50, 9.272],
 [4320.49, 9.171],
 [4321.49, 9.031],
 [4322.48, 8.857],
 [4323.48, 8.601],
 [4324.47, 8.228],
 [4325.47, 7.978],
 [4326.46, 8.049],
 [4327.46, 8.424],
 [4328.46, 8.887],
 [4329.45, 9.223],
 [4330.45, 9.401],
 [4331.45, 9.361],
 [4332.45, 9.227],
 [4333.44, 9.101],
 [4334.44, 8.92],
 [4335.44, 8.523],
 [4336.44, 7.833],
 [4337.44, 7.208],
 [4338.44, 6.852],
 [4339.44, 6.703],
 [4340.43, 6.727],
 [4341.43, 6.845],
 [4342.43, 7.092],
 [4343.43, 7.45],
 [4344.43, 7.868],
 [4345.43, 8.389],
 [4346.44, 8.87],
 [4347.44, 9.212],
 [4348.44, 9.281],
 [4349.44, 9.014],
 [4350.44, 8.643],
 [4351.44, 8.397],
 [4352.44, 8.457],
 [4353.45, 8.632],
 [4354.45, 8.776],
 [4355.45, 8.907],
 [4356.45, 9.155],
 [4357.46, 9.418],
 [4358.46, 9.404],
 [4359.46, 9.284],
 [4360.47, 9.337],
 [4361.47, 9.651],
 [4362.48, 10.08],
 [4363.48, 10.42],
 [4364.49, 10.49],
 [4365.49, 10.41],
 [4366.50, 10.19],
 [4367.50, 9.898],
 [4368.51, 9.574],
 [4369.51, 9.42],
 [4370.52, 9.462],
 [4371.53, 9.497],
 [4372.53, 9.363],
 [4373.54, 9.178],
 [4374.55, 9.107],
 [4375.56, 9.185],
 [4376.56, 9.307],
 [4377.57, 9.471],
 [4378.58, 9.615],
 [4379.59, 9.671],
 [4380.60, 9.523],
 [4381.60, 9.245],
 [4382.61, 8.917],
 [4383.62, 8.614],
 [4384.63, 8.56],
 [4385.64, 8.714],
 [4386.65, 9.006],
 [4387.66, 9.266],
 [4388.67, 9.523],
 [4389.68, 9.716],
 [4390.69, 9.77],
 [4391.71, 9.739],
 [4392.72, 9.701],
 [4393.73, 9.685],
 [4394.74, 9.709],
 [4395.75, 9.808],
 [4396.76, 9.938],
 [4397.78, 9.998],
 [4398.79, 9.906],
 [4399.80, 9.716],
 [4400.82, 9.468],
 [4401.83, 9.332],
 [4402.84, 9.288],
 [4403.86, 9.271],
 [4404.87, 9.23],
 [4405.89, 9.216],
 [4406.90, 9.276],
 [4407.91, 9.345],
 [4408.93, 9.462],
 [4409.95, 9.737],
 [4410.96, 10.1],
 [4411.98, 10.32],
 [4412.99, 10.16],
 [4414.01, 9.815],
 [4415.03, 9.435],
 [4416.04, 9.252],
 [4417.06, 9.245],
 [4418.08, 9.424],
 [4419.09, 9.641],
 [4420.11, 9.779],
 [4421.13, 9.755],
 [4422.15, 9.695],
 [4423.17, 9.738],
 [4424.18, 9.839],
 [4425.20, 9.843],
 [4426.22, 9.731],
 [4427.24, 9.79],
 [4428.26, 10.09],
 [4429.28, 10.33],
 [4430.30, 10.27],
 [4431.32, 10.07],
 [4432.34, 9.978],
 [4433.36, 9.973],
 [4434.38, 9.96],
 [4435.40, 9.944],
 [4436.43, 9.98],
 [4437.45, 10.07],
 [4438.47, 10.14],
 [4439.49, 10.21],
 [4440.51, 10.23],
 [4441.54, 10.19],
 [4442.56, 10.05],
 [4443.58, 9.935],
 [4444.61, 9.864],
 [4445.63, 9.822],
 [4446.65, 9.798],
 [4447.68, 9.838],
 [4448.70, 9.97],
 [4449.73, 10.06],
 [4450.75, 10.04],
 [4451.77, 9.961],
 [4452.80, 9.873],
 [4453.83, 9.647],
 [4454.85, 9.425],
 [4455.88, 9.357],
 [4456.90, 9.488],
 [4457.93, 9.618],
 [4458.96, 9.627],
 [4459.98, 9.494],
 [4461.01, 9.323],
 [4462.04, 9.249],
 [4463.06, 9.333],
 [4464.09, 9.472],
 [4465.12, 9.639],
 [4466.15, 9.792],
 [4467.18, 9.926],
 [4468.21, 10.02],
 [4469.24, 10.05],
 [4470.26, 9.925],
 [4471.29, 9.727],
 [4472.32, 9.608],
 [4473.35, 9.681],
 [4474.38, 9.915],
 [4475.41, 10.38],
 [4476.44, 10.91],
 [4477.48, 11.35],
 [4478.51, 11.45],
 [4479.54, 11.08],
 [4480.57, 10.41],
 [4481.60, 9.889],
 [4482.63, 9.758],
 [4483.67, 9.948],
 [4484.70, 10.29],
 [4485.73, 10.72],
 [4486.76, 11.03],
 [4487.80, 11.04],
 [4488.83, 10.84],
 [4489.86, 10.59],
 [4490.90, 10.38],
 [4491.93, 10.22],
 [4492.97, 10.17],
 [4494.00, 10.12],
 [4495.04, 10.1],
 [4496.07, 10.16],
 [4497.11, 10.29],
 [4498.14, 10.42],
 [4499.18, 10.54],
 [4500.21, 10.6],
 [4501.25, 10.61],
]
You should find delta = 3.9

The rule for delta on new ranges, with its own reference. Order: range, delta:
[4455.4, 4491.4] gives 55.5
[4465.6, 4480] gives 52.6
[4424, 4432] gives 2.1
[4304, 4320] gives 2.0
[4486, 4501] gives 3.2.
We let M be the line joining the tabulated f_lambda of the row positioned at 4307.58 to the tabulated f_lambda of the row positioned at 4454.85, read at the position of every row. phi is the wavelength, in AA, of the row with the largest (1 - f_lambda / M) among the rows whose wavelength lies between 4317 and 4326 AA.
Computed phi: 4325.47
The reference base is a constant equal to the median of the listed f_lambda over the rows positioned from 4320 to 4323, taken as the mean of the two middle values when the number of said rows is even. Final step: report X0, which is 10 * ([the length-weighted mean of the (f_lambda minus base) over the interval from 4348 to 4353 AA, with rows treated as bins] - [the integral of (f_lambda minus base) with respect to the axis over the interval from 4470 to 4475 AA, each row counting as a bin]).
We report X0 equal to -40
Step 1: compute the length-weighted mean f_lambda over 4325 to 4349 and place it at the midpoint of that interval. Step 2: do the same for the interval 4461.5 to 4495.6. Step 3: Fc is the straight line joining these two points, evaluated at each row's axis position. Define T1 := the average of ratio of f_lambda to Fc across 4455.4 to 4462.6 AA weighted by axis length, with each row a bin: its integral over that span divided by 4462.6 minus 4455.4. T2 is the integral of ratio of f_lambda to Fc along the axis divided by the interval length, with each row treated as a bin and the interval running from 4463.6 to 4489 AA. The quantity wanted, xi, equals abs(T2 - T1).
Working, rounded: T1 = 0.95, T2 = 1.01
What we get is 0.056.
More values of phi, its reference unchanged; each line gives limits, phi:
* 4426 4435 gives 4426.22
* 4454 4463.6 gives 4462.04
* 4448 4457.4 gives 4455.88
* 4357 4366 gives 4359.46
